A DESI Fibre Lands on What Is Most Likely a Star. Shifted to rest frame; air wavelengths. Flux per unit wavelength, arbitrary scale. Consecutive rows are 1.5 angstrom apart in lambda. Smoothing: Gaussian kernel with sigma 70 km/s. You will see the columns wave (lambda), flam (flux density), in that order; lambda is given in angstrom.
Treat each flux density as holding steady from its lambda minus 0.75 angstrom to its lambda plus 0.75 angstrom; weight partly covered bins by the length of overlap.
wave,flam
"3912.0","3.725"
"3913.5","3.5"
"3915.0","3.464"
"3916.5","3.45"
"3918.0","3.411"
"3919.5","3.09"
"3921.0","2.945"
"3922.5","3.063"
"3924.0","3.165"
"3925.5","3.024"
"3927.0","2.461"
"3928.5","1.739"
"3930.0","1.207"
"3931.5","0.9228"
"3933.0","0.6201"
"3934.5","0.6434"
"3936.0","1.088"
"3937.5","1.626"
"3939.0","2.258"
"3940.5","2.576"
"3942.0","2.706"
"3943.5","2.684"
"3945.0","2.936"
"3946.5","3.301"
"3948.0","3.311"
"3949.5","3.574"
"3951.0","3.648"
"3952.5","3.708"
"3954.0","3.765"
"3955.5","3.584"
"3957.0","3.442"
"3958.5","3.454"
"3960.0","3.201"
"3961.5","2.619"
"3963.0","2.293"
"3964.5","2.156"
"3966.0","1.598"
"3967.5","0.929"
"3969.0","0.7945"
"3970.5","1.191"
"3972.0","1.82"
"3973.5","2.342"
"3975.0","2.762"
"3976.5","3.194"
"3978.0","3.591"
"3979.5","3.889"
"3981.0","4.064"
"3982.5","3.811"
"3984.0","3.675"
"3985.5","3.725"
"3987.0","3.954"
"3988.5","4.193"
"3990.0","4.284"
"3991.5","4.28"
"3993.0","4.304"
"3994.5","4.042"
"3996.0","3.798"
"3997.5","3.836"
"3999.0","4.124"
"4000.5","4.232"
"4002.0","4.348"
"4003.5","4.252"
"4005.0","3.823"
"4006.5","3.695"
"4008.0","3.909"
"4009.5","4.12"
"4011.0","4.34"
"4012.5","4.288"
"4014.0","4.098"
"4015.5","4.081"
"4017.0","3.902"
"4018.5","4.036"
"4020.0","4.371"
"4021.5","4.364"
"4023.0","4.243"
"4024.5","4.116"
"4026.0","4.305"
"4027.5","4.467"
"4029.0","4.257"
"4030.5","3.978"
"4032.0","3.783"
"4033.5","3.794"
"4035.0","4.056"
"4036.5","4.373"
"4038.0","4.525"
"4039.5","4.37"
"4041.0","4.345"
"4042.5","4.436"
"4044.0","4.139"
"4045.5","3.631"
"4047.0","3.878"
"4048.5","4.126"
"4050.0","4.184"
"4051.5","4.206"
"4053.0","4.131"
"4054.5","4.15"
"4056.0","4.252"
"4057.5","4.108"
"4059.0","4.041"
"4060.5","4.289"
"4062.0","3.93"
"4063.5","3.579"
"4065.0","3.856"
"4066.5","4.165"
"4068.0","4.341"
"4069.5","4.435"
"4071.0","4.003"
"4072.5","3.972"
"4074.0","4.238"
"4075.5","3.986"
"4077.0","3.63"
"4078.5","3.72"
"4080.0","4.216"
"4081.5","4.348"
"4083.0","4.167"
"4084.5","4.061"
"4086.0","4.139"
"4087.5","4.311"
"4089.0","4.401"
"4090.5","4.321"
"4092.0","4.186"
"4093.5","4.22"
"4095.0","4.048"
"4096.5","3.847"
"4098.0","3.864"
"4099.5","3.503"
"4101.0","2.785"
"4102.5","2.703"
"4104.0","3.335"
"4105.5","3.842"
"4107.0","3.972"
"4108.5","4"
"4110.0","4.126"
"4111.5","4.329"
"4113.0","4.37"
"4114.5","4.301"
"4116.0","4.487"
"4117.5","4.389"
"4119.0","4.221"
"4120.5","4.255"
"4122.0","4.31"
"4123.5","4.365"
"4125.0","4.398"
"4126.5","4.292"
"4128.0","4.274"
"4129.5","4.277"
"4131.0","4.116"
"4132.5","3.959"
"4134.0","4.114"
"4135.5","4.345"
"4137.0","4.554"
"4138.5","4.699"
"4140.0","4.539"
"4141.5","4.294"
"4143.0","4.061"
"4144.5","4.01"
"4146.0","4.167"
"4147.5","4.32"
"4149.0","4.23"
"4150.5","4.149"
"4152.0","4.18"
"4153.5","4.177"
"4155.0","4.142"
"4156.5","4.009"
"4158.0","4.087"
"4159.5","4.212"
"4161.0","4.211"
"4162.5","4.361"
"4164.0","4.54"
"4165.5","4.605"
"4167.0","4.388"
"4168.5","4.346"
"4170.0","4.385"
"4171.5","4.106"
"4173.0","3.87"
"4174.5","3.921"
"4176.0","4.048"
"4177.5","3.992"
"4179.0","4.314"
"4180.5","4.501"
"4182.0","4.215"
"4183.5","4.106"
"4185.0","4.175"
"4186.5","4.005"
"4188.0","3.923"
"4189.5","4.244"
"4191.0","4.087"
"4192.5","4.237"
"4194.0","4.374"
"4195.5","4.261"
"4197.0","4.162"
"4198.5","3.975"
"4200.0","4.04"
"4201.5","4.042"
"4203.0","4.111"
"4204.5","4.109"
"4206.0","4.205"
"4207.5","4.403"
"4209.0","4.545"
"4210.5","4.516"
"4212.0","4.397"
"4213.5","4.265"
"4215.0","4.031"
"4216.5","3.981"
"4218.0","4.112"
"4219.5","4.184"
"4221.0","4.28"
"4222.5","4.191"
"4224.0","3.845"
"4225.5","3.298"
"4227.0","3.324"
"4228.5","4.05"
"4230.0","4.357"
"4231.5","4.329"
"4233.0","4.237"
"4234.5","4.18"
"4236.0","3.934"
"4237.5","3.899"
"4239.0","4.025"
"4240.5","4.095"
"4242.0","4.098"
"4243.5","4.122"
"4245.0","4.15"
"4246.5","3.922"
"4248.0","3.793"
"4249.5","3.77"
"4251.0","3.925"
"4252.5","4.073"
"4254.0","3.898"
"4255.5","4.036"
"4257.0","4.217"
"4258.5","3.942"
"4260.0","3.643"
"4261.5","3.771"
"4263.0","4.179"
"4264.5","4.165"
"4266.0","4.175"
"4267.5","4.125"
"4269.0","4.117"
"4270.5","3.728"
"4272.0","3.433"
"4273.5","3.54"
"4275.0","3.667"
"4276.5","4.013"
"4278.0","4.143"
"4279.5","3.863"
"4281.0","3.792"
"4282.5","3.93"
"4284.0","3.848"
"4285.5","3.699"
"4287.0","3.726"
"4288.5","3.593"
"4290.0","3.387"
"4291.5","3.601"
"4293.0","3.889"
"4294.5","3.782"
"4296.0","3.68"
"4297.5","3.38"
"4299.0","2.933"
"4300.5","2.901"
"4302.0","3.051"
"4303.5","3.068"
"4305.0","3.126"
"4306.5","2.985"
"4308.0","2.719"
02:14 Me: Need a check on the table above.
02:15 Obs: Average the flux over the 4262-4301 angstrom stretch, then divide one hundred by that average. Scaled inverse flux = 26.7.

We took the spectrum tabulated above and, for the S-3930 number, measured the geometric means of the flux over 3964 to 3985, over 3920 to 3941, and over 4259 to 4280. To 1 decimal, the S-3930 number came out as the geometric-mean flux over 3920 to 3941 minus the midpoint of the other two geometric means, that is -1.4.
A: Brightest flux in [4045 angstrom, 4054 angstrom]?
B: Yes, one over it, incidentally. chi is 0.238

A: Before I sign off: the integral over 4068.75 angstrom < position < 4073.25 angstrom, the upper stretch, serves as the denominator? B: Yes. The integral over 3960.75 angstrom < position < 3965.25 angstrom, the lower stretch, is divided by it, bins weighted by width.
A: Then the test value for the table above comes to 0.57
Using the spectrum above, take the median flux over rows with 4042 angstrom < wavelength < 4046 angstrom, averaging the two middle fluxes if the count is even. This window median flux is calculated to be 4.14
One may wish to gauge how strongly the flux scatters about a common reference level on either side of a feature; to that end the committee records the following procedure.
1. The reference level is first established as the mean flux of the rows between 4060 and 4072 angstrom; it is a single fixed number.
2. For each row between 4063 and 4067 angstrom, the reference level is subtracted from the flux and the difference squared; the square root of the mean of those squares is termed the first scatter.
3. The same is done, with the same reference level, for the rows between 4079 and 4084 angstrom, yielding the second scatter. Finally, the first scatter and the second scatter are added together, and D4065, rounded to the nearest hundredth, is 0.50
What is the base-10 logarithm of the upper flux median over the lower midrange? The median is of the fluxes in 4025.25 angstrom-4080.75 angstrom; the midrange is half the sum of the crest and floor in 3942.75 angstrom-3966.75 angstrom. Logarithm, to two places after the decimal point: 0.19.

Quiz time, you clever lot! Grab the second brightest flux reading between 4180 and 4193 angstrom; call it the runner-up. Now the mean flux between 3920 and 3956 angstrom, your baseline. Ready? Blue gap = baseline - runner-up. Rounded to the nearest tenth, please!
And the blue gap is -1.7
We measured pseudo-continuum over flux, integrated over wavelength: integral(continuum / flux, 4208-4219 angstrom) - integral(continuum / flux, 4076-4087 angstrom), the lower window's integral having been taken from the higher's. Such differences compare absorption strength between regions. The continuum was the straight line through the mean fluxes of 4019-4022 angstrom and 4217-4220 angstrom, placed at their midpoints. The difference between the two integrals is -1.0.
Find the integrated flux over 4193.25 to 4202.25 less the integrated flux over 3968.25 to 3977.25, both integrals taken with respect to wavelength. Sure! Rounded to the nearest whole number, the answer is 19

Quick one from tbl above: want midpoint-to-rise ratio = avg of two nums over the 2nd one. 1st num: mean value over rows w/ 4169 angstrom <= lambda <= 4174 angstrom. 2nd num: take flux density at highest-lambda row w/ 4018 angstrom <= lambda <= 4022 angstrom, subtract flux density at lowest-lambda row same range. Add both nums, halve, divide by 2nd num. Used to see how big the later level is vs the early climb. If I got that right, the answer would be 7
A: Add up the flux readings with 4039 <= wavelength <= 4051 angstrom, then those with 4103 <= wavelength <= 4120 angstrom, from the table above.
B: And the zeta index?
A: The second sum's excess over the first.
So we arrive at 12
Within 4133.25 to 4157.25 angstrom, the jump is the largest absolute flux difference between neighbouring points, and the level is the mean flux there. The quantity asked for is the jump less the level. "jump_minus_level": -4.0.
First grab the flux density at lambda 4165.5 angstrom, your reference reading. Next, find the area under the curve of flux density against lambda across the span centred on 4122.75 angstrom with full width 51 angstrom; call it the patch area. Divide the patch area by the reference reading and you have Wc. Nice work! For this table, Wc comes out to 45.5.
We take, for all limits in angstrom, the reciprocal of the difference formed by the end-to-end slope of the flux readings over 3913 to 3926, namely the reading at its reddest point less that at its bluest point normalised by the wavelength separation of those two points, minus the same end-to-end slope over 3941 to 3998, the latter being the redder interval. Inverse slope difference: -17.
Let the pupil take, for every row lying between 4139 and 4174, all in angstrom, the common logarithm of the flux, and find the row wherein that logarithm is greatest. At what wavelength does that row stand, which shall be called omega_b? 4165.5 angstrom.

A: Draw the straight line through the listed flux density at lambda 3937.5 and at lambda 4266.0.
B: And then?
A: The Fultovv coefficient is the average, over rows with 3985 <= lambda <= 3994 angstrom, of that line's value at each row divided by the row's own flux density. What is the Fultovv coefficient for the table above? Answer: 0.49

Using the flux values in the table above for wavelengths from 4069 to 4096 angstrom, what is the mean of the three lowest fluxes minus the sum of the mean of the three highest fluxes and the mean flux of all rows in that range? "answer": -4.75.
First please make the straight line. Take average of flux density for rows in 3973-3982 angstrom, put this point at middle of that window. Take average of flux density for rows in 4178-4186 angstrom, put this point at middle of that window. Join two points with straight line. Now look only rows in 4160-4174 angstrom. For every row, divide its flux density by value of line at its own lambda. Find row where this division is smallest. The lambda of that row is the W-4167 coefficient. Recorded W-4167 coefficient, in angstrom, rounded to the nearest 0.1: 4173.0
